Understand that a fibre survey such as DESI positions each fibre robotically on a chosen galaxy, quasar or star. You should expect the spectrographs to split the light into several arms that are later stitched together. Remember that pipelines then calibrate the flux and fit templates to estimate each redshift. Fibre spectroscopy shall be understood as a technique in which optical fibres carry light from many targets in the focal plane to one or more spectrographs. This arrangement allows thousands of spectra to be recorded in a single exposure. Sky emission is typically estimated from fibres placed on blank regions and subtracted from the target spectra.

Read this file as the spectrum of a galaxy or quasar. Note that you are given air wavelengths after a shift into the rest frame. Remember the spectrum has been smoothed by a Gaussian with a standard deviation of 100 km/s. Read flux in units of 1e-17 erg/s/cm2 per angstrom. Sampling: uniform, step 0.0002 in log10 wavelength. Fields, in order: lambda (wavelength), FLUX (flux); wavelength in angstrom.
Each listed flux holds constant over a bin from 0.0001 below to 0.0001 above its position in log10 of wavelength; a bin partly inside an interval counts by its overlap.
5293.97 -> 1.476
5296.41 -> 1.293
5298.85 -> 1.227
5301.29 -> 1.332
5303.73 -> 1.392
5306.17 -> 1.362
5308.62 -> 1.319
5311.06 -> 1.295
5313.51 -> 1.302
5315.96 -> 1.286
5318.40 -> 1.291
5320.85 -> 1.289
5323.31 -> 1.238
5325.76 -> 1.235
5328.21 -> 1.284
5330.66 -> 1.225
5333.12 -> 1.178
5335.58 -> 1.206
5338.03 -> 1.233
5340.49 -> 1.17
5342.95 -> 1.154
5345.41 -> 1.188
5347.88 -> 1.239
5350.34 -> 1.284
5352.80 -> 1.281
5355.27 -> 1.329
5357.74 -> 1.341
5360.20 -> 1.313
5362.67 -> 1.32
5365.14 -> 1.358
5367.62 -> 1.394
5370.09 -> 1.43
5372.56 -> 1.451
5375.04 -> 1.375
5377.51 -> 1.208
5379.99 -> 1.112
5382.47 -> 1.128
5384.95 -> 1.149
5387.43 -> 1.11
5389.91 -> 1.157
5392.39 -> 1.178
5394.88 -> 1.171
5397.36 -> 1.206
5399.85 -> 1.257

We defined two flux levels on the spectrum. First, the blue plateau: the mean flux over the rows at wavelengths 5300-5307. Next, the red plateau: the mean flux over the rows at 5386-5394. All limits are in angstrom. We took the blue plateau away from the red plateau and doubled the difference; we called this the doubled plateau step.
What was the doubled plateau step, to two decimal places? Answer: -0.43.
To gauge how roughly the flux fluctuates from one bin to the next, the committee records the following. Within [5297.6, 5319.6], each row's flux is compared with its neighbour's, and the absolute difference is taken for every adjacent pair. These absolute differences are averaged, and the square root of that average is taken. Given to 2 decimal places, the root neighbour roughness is 0.19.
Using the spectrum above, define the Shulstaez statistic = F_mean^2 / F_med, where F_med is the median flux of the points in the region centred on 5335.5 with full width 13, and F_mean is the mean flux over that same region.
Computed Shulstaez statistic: 1.20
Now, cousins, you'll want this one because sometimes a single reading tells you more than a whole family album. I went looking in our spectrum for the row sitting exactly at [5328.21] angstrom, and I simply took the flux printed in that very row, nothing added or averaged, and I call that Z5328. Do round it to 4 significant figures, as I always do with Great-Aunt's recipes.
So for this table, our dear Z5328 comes 1.284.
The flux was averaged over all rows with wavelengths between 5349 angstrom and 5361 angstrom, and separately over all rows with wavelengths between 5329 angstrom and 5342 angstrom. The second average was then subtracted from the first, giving 0.11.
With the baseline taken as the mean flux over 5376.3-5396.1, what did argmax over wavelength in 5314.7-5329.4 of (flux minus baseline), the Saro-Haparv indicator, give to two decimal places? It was 5318.40 angstrom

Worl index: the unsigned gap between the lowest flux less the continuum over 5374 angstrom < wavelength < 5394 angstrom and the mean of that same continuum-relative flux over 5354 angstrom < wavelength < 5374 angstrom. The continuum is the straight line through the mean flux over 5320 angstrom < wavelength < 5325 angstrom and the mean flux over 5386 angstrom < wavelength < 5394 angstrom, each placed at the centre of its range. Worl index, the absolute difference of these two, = 0.23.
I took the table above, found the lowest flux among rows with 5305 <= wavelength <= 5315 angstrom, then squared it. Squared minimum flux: 1.68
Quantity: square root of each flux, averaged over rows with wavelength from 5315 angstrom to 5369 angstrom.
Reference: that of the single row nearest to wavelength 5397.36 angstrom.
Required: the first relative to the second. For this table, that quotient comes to 1.02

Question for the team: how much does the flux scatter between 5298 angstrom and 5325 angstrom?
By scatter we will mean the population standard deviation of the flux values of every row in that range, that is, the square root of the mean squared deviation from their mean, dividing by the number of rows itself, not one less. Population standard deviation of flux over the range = 0.046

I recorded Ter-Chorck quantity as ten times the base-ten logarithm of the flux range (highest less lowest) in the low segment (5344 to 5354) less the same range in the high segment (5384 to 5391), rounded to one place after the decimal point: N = -13.1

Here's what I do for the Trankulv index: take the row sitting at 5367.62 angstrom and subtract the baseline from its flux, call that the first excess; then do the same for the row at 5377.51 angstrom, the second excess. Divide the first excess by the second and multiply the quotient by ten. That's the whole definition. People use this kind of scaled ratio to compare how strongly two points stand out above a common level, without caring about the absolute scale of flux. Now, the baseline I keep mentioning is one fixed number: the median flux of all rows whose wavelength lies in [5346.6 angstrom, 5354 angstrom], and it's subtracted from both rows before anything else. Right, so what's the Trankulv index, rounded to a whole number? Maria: -15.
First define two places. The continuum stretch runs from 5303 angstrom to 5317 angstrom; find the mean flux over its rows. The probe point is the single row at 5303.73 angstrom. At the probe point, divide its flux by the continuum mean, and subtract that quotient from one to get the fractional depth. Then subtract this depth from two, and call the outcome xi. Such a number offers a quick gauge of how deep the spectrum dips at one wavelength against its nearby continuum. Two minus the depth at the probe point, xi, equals 2.05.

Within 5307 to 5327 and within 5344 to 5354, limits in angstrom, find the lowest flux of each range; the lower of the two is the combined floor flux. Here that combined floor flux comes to 1.19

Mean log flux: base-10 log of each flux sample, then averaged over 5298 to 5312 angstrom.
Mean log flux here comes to 0.12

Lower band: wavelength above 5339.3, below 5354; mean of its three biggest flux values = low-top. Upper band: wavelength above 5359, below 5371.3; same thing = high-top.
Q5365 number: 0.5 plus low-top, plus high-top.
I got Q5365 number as 3.16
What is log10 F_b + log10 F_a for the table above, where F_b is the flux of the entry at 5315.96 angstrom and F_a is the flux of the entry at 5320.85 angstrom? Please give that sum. 0.22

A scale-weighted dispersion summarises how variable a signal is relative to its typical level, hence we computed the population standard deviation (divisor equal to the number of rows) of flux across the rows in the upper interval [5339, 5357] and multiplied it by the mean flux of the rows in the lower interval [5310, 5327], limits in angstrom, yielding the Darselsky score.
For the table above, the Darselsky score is 0.078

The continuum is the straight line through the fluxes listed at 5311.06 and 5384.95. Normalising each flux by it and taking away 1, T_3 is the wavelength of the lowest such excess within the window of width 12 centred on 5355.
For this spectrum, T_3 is 5350.34 angstrom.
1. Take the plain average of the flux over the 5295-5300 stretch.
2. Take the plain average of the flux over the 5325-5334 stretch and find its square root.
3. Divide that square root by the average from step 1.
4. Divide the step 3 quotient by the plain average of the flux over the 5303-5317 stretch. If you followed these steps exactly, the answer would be 0.66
